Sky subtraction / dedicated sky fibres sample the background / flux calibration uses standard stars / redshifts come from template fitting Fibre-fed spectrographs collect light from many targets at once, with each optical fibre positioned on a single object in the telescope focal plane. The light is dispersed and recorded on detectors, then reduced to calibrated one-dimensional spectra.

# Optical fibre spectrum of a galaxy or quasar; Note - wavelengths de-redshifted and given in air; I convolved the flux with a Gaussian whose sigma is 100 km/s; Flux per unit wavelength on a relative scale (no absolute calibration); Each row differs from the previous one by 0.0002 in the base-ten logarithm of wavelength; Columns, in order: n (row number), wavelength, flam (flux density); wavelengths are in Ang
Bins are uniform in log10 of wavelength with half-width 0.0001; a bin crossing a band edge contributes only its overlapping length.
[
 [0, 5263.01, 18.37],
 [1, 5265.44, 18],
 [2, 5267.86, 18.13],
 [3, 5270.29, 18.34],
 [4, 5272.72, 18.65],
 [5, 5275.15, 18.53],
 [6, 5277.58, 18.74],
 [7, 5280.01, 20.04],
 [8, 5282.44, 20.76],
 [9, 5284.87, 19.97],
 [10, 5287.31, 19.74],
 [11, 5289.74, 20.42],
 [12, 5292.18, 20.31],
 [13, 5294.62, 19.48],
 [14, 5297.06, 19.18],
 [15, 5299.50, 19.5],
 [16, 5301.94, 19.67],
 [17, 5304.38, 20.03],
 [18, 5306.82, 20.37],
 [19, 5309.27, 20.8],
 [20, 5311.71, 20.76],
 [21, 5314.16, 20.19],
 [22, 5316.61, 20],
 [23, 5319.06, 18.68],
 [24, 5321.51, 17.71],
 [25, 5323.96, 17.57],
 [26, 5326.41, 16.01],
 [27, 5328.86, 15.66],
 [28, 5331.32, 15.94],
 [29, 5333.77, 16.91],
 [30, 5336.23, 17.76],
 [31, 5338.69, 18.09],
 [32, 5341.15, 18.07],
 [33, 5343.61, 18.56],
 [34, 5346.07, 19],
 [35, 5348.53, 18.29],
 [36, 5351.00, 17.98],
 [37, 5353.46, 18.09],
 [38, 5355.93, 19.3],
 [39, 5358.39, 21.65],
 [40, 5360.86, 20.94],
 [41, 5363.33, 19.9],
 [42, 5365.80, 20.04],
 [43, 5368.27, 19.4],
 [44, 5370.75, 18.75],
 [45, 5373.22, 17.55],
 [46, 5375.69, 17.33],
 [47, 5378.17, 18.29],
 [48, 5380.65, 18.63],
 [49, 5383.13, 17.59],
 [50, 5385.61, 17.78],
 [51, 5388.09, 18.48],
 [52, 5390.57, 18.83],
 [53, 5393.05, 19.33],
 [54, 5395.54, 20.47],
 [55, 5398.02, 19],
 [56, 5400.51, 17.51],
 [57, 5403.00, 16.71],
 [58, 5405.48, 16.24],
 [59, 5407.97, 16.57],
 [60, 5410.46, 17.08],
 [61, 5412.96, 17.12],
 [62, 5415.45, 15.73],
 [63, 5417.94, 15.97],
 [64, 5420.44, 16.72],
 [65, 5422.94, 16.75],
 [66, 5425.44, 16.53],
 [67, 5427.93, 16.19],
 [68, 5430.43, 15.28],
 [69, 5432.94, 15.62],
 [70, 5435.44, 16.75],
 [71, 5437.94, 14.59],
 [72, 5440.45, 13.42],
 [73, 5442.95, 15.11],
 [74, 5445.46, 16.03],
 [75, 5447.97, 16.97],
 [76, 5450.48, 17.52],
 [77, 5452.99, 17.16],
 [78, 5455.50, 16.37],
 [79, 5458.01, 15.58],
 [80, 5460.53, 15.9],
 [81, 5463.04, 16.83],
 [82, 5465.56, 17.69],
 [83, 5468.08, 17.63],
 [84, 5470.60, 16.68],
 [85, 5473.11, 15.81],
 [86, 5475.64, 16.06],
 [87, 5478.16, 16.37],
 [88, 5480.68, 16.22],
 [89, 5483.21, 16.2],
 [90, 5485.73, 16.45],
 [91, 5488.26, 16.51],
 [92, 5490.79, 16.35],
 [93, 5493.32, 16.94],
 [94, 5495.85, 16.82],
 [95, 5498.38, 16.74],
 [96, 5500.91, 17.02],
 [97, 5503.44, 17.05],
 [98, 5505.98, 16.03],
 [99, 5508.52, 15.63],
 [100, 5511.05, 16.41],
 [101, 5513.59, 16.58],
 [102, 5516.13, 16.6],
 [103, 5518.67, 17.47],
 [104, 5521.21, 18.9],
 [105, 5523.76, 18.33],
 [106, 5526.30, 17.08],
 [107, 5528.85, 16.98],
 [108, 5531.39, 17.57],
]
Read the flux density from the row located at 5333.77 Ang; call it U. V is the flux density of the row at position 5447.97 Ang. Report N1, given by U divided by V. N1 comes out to 1.00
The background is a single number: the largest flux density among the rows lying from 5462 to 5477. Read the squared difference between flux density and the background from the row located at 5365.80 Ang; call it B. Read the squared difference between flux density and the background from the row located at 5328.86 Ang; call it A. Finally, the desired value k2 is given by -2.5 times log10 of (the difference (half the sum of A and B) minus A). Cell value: 0.4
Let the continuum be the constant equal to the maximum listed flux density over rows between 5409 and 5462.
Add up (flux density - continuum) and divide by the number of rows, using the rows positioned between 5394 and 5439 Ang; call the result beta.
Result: -0.8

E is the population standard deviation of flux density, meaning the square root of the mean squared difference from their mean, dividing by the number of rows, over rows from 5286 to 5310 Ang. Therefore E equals 0.5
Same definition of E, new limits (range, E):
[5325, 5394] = 1.3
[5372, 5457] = 1.4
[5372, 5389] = 0.5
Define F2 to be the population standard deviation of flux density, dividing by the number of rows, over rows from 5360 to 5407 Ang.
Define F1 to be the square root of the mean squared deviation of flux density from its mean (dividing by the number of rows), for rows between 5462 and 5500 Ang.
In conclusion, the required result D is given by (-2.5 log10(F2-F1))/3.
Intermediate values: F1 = 0.5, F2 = 1.2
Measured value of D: 0.11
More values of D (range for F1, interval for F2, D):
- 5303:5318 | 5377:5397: 0.23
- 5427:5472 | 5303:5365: 0.24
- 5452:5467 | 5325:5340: 0.56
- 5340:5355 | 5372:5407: 0.12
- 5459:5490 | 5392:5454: 0.06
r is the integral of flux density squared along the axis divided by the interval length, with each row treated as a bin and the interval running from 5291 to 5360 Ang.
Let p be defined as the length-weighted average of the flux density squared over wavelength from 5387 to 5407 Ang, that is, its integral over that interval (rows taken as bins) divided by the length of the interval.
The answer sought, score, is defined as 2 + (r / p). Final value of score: 3.05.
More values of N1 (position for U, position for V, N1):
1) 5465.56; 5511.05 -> 1.08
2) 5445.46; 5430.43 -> 1.05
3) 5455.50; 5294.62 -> 0.84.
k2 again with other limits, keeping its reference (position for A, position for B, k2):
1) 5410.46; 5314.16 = -1.2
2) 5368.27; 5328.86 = 0.6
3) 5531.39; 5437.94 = -1.7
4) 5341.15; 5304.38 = -1.1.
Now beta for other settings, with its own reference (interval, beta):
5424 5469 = -1.3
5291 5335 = 1.3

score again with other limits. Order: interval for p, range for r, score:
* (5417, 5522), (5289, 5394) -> 3.32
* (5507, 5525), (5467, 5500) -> 2.93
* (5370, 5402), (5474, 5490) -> 2.78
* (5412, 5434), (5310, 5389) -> 3.31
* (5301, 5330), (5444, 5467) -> 2.77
